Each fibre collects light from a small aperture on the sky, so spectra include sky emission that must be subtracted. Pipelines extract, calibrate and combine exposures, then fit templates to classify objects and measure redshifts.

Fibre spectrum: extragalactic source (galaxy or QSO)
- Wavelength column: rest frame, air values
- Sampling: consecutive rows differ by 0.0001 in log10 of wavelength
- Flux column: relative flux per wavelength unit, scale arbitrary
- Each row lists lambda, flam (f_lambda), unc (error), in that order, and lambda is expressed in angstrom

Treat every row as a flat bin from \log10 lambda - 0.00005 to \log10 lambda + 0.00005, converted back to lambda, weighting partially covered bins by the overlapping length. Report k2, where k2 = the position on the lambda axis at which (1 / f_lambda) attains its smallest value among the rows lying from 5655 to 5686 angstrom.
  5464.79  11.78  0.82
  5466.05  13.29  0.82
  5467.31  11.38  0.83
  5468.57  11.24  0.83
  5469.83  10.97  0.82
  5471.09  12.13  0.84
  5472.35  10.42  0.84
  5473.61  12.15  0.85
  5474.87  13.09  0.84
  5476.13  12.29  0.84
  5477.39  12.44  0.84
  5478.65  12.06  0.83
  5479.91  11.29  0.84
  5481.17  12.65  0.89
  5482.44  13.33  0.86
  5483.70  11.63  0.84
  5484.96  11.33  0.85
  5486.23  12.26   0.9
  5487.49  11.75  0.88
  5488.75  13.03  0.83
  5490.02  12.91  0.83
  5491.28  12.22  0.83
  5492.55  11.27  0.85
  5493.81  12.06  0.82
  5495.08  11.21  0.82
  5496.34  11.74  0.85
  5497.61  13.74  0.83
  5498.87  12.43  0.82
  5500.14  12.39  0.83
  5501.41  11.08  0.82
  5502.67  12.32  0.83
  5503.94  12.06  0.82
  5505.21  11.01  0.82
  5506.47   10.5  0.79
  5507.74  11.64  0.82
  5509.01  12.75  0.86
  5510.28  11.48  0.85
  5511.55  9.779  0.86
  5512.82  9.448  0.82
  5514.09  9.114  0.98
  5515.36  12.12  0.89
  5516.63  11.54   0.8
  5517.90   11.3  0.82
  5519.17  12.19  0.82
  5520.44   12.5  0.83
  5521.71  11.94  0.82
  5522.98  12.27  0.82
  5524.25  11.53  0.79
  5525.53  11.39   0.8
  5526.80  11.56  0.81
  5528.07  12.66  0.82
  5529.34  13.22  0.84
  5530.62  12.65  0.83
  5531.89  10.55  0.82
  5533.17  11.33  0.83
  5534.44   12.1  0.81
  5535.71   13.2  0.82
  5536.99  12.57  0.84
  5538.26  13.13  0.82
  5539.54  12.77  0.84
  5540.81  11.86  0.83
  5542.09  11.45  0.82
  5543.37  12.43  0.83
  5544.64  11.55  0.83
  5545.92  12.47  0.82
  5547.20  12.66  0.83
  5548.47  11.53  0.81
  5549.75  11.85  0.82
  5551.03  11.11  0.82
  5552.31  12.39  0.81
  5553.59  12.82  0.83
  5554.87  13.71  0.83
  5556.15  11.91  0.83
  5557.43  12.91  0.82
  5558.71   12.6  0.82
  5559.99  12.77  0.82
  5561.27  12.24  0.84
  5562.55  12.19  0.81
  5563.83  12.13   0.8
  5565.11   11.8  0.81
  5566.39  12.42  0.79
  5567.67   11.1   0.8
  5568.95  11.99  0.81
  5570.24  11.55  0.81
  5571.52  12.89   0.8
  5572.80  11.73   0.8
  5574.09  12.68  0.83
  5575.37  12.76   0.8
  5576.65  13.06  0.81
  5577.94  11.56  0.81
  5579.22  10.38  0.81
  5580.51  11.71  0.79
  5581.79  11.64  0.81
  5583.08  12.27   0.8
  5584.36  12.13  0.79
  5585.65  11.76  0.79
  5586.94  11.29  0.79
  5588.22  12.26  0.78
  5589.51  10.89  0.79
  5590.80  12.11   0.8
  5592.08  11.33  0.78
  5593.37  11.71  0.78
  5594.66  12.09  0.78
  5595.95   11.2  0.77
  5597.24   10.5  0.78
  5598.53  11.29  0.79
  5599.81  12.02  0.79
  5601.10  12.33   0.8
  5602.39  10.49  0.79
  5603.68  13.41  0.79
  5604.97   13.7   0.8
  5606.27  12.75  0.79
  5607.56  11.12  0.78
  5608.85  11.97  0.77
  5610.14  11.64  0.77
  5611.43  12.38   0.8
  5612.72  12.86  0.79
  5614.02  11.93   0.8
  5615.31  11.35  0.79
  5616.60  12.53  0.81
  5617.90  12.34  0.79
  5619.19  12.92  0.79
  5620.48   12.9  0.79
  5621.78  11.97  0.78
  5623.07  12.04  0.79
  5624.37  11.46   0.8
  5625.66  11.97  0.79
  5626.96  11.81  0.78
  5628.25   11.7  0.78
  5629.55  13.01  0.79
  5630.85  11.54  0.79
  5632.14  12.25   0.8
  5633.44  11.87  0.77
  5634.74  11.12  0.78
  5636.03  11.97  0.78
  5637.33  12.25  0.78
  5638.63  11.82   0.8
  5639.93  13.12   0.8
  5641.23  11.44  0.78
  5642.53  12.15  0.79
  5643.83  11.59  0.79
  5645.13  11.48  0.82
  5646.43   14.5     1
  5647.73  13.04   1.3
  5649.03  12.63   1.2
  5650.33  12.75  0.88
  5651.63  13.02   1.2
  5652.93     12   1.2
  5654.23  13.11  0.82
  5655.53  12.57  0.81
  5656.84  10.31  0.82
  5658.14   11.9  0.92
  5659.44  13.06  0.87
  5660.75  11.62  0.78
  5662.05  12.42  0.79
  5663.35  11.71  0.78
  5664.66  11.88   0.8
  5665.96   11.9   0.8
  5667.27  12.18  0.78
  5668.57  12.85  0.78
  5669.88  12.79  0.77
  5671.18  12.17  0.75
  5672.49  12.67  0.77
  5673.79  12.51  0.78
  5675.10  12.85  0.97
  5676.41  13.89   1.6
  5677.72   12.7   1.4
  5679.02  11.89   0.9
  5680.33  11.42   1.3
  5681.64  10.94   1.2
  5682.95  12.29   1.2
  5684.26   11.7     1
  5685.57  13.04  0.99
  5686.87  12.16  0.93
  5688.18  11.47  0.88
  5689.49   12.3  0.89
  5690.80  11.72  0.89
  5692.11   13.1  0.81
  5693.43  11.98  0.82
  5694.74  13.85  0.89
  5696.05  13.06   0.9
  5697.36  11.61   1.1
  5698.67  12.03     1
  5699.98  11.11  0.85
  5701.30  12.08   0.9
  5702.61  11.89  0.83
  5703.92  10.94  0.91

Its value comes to 5676.41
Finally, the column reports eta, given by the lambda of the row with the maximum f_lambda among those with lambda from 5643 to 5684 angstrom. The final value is 5646.43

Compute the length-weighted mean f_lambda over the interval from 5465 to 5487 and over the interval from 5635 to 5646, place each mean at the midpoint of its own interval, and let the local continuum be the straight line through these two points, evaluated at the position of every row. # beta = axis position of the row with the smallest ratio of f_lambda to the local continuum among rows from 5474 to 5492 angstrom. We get 5479.91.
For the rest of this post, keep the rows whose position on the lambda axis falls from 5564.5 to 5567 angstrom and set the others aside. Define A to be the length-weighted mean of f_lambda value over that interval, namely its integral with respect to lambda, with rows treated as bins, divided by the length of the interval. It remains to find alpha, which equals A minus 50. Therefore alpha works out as -37.9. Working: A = 12.1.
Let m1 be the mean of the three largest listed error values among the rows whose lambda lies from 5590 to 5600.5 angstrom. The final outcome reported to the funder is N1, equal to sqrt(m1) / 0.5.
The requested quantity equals 1.78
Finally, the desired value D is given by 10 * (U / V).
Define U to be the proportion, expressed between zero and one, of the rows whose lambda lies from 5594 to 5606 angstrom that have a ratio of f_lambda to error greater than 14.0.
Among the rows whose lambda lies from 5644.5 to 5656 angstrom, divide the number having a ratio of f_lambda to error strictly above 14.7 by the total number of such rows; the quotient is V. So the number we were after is 35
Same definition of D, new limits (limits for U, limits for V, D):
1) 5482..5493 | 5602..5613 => 6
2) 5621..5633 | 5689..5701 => 45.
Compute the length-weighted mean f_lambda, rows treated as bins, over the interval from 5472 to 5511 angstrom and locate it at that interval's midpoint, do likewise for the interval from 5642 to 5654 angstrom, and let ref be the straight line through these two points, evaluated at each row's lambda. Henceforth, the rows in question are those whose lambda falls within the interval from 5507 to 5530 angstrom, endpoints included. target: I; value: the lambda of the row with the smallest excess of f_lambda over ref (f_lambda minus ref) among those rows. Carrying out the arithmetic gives 5514.09 angstrom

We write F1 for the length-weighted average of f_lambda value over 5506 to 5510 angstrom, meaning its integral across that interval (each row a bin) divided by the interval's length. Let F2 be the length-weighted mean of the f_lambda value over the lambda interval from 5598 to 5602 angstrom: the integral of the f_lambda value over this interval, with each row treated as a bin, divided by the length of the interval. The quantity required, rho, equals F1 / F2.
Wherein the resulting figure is 0.98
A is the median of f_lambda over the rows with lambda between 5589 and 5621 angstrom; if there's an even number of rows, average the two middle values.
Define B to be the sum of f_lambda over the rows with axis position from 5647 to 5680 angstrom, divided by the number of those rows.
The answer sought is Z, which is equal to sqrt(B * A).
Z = 12.2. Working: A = 12.0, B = 12.4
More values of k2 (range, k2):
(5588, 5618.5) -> 5604.97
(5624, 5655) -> 5646.43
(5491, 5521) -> 5497.61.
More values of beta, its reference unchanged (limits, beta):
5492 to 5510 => 5506.47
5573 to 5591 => 5579.22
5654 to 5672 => 5656.84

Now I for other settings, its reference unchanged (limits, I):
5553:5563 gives 5556.15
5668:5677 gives 5671.18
